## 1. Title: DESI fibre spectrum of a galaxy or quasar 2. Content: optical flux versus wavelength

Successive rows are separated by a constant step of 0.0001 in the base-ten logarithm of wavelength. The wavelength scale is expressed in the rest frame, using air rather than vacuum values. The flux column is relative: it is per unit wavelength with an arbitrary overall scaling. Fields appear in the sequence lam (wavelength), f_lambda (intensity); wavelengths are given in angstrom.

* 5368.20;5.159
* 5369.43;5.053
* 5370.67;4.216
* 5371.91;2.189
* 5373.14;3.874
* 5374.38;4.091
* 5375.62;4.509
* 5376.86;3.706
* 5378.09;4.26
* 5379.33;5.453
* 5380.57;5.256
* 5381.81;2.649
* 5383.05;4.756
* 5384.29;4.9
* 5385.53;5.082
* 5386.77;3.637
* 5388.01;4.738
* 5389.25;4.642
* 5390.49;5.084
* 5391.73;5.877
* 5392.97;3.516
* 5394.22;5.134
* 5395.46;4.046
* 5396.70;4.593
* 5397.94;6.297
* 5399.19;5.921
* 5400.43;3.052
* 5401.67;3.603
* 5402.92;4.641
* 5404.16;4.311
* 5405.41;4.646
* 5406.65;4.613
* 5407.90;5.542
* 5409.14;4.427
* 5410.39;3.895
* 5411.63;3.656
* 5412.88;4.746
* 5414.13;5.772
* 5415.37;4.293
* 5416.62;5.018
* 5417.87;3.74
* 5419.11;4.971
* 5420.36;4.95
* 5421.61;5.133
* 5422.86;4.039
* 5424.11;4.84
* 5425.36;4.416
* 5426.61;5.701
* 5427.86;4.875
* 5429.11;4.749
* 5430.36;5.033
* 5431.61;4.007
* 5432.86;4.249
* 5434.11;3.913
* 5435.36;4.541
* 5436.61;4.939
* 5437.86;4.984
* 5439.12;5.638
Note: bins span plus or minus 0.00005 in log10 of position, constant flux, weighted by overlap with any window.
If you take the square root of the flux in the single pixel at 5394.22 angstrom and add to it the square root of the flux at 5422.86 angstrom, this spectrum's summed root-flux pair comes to 4.28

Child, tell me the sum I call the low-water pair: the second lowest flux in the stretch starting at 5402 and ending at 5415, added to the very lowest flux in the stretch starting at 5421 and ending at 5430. 7.9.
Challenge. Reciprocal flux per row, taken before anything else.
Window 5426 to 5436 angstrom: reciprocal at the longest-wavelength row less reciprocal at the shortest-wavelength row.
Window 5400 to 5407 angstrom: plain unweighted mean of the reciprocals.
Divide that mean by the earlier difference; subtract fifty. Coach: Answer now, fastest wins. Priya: -44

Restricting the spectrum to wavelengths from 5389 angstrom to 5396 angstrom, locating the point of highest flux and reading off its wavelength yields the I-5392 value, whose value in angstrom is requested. 5391.73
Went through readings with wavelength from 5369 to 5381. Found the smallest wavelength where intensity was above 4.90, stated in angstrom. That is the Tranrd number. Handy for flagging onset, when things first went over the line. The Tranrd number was 5369.43 angstrom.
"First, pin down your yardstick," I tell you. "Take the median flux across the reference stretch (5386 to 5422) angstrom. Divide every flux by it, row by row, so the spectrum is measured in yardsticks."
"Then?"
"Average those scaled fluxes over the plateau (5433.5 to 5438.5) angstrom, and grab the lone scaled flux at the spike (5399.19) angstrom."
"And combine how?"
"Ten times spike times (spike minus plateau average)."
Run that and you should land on 3.6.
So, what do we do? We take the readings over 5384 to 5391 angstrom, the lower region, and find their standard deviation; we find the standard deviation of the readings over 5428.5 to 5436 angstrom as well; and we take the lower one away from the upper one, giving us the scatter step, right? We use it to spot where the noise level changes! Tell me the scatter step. -0.10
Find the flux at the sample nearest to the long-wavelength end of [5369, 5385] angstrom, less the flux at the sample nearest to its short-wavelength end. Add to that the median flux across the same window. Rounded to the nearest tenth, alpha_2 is 4.1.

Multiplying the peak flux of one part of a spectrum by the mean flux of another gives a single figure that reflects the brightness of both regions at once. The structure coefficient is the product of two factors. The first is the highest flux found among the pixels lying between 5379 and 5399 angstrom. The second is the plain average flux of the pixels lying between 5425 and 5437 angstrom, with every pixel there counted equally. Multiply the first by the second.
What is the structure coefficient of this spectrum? 29.2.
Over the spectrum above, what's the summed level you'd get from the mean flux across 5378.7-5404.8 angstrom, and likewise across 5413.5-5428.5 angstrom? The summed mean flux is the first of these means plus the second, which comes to 9.44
